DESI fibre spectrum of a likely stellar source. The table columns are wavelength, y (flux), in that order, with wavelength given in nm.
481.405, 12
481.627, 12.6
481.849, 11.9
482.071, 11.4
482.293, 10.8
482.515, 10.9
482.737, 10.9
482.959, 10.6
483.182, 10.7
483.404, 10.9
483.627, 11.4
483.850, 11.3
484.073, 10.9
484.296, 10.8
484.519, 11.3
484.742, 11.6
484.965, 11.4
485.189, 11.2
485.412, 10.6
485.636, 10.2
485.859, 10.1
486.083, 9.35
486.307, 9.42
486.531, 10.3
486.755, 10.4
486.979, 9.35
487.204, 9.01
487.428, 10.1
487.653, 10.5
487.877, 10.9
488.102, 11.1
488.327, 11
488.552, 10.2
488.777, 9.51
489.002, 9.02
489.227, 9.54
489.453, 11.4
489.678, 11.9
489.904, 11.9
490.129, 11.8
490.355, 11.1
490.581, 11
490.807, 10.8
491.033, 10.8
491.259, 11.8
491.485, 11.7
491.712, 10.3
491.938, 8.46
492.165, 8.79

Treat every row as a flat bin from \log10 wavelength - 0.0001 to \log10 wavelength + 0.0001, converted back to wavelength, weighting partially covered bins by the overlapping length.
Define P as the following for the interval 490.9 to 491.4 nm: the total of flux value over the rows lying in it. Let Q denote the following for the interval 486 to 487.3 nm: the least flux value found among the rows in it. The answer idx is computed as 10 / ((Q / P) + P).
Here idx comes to 0.43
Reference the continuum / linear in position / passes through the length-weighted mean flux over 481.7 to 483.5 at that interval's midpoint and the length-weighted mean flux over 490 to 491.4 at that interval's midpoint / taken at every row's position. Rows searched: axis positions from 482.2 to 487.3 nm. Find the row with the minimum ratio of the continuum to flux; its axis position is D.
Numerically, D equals 484.742 nm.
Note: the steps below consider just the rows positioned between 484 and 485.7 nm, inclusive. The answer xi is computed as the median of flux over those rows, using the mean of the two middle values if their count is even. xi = 11.05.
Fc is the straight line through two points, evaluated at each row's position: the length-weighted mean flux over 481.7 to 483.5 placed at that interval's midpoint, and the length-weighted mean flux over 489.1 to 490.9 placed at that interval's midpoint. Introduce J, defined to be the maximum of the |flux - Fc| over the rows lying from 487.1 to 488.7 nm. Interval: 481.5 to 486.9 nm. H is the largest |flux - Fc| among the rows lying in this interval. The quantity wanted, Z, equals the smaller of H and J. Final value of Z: 1.75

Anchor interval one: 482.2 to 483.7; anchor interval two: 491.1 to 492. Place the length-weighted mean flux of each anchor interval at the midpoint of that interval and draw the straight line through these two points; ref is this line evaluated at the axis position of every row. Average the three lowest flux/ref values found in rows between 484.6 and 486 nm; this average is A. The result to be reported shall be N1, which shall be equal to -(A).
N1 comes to -0.95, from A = 0.95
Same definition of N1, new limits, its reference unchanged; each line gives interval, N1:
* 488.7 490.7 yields -0.87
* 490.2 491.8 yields -0.99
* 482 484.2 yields -0.98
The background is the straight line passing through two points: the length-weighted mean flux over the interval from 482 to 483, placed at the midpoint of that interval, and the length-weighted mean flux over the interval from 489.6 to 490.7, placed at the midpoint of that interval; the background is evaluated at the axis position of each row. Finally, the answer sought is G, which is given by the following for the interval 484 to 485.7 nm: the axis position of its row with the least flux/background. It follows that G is 485.636 nm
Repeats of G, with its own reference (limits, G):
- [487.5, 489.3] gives 489.002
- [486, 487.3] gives 487.204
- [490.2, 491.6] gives 491.033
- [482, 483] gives 482.959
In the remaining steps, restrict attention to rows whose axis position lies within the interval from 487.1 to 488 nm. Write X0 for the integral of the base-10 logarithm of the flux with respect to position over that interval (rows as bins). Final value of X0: 0.905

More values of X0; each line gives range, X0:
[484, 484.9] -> 0.944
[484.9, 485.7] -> 0.828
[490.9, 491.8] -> 0.942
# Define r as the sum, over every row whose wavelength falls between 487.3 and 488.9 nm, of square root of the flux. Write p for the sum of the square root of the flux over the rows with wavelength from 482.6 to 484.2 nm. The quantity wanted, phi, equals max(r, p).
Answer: 23.2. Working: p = 23.2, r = 22.6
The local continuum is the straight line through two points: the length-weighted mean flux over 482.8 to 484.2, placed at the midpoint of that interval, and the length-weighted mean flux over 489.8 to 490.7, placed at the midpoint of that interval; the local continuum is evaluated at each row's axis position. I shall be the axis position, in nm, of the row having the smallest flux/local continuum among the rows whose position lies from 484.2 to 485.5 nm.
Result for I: 485.412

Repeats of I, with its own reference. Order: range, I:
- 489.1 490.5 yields 489.227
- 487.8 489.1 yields 489.002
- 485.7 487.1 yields 486.979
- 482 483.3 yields 482.959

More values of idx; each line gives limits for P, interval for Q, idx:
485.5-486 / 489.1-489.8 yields 0.48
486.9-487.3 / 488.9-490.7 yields 0.53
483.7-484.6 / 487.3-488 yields 0.22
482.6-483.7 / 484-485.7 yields 0.18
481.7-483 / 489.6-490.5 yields 0.15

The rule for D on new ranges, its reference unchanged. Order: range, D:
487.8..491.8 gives 489.678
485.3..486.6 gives 485.412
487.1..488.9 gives 488.102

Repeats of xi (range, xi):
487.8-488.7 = 10.95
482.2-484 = 10.90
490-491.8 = 11.05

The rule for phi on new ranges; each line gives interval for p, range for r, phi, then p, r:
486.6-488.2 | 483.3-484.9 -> 23.4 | 22.3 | 23.4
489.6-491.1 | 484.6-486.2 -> 23.6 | 23.6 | 22.8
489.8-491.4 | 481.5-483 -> 23.5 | 23.5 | 23.5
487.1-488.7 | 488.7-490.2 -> 22.9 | 22.6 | 22.9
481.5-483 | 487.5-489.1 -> 23.5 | 23.5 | 22.5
